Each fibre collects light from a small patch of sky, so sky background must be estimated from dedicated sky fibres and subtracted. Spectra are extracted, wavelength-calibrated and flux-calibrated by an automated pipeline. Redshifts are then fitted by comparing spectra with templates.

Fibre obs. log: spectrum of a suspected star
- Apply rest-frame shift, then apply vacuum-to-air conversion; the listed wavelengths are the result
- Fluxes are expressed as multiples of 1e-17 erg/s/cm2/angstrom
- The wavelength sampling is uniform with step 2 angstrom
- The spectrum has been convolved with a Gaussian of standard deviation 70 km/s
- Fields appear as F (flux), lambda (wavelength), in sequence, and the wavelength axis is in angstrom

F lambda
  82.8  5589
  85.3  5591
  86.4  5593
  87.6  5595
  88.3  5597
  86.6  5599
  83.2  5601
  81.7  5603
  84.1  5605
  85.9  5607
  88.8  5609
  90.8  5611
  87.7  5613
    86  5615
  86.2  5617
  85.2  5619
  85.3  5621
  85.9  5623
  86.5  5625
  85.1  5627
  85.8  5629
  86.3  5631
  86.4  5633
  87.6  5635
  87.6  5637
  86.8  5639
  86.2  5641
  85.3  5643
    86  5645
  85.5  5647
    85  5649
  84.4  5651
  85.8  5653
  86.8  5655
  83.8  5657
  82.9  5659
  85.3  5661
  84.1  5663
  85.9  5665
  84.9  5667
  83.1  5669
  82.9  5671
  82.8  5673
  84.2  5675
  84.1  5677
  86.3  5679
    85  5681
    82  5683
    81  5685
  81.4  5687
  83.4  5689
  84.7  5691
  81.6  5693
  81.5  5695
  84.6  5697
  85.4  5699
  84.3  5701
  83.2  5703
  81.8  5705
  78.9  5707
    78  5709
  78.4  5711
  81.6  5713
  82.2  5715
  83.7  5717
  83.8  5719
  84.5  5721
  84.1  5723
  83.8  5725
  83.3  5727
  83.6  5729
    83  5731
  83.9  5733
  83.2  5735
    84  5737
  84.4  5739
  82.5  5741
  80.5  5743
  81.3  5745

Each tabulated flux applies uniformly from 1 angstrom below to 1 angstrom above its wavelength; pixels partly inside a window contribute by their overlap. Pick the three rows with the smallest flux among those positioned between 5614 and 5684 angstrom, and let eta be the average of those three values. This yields 82.6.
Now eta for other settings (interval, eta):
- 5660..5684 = 82.6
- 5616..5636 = 85.2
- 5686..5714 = 78.4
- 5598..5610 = 83.0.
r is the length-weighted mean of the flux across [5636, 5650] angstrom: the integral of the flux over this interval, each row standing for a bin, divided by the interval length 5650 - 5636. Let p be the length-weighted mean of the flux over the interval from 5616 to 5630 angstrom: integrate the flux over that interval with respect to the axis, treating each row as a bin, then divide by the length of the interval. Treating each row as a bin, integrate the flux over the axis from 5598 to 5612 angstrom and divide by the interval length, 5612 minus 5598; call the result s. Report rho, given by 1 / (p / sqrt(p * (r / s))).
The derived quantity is 0.108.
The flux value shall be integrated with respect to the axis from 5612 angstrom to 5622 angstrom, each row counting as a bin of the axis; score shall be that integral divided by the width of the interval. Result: 86.1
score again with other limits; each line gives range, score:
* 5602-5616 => 86.4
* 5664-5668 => 85.4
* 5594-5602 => 86.4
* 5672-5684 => 84.1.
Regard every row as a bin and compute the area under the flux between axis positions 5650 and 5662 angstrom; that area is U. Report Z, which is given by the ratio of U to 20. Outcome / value 50.9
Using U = 1018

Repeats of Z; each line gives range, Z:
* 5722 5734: 50.2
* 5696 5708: 49.8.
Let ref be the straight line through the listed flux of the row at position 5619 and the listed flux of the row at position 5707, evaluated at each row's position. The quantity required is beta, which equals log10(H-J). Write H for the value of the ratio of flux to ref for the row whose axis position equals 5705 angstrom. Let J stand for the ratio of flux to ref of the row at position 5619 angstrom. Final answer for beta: -1.5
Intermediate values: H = 1.03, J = 1.00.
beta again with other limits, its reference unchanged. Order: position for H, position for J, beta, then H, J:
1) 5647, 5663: -2.6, 1.03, 1.02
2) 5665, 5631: -1.6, 1.05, 1.02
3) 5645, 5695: -2.0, 1.03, 1.02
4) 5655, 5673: -1.5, 1.05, 1.02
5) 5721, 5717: -1.8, 1.08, 1.07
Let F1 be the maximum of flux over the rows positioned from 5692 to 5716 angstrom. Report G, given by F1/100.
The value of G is 0.854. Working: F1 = 85.4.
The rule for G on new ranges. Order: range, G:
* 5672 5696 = 0.863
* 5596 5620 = 0.908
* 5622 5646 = 0.876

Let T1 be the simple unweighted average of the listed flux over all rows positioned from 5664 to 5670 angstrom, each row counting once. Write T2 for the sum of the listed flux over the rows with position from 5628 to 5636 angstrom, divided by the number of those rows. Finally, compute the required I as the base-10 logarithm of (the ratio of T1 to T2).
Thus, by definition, -0.010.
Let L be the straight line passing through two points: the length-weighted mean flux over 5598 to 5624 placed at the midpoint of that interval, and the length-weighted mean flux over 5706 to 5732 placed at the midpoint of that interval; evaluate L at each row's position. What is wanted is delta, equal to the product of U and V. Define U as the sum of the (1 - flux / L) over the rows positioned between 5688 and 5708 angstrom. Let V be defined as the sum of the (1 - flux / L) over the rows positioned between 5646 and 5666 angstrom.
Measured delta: -0.0001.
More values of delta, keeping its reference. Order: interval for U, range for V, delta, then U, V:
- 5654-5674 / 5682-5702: -0.0003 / -0.015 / 0.02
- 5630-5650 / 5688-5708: -0.0002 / -0.155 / 0.00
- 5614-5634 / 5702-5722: -0.0044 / -0.043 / 0.10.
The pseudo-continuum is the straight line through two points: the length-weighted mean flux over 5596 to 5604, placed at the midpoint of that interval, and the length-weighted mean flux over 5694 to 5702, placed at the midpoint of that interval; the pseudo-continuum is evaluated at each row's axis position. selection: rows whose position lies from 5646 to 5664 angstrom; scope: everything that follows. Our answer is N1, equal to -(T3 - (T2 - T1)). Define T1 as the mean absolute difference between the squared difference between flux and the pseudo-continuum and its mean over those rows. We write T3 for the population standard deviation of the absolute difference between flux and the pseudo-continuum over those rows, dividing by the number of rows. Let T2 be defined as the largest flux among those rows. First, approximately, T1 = 1.3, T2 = 86.8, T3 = 0.69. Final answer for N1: 84.8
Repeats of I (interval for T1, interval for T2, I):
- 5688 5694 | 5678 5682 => -0.012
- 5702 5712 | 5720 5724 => -0.022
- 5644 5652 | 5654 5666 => 0.002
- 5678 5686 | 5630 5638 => -0.017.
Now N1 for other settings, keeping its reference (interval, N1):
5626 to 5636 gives 84.5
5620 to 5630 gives 85.2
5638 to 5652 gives 84.7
